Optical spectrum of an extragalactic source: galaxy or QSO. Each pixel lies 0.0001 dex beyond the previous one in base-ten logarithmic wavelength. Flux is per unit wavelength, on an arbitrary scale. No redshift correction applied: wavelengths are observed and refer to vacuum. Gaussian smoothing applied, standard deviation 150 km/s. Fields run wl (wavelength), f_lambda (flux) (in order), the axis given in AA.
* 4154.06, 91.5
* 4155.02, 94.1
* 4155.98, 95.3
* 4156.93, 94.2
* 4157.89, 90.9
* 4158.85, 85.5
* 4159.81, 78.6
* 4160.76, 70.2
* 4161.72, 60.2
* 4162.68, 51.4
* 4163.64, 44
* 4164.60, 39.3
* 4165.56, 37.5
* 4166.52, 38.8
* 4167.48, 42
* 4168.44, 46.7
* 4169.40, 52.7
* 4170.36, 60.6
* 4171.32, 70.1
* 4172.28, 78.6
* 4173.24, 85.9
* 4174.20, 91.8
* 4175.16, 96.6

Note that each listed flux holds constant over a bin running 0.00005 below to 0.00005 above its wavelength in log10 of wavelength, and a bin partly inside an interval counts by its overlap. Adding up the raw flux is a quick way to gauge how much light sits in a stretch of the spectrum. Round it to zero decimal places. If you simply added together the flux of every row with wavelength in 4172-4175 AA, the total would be 256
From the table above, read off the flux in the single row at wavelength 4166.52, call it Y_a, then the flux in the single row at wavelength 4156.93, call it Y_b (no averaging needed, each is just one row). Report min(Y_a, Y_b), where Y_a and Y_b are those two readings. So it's 39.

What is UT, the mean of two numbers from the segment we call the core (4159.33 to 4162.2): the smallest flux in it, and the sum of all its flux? 135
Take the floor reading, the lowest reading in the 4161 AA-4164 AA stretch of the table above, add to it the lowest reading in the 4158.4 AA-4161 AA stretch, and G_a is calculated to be 114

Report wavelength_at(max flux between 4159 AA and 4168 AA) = 4159.81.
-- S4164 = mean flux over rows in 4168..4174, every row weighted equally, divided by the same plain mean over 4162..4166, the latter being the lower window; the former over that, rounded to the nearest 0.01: 1.53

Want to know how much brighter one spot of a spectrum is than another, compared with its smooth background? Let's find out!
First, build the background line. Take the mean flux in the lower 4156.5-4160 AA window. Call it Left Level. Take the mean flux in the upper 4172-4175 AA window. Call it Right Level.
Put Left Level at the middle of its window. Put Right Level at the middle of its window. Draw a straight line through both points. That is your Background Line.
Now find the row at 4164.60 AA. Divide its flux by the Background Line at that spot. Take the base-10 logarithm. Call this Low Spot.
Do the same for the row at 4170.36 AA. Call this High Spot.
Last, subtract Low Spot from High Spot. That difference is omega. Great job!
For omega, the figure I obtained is 0.19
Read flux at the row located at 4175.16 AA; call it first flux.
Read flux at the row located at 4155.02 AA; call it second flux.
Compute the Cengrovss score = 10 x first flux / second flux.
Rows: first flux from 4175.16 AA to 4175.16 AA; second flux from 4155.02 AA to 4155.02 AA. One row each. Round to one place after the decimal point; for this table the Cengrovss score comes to 10.3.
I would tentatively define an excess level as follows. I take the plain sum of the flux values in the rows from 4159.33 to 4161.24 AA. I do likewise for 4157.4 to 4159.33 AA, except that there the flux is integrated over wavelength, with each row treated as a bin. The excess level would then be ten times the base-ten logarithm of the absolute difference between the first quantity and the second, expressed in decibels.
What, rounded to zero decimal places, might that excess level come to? 13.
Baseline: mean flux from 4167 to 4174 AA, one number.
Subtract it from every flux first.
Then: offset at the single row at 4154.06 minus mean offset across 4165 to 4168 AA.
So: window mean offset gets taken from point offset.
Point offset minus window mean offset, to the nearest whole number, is 52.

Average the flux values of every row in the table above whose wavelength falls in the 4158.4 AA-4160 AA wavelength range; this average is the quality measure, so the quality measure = 82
